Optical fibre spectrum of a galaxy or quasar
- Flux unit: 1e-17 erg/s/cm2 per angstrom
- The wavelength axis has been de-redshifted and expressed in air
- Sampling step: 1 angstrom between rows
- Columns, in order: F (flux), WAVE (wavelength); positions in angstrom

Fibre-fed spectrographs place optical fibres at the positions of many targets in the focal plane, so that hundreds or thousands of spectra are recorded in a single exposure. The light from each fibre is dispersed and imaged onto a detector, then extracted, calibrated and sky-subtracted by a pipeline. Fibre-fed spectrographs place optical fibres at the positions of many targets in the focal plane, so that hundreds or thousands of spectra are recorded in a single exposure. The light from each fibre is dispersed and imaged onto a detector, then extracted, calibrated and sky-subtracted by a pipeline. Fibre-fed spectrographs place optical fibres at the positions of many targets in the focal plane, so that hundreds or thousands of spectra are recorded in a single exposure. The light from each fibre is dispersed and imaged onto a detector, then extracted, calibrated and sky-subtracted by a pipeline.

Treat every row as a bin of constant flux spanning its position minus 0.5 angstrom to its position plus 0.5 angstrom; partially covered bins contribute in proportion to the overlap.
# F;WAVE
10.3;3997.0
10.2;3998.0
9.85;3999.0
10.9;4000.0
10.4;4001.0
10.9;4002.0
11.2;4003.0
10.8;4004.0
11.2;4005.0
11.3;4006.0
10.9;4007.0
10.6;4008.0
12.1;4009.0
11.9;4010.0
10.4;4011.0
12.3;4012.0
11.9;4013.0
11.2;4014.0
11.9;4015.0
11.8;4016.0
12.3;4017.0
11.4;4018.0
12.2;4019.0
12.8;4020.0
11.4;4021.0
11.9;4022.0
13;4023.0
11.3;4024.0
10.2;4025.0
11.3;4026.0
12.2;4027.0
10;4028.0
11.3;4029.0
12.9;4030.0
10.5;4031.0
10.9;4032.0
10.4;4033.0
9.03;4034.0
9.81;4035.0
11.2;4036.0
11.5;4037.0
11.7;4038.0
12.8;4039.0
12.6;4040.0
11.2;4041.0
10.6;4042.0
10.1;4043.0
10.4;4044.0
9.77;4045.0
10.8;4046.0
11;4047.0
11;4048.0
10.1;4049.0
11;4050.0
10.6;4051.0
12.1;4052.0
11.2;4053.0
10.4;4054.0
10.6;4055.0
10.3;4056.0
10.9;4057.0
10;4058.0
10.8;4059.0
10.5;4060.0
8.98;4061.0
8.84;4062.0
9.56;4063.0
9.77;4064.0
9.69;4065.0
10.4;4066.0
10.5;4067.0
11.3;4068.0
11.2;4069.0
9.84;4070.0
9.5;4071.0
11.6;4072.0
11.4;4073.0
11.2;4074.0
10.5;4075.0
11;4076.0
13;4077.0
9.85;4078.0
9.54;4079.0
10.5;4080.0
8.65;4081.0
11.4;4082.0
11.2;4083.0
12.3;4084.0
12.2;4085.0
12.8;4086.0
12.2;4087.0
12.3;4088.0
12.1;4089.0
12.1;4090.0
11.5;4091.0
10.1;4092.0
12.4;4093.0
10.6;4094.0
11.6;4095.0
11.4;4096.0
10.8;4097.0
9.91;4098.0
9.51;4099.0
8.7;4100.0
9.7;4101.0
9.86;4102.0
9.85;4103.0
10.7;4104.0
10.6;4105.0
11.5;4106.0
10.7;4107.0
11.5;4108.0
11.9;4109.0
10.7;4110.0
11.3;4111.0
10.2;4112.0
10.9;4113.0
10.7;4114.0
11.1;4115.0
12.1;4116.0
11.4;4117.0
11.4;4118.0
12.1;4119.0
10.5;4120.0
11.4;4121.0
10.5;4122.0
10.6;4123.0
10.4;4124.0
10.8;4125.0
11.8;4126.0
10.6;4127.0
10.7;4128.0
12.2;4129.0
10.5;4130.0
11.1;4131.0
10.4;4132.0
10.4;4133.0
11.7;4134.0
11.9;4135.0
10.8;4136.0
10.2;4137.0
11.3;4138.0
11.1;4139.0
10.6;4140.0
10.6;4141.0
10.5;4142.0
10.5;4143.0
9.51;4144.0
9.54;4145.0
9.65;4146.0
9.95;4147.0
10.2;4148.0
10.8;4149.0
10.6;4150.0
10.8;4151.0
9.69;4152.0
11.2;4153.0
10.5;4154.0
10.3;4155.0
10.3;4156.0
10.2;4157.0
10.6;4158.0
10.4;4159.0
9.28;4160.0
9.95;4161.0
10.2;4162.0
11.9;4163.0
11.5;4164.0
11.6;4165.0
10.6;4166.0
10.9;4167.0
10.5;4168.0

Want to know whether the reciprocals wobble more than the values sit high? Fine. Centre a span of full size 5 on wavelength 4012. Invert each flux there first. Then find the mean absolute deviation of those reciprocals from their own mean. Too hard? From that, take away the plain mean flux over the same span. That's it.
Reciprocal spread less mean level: -11.5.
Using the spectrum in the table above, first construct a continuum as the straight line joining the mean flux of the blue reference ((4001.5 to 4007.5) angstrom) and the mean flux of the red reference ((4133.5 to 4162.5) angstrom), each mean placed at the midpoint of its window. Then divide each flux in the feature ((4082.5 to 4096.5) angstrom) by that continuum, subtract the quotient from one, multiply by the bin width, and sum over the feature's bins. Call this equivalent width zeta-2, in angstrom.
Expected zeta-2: -1.4 angstrom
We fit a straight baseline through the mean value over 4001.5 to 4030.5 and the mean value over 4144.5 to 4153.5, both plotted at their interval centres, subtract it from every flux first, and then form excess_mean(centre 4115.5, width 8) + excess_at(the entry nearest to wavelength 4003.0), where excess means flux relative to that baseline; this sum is 0.2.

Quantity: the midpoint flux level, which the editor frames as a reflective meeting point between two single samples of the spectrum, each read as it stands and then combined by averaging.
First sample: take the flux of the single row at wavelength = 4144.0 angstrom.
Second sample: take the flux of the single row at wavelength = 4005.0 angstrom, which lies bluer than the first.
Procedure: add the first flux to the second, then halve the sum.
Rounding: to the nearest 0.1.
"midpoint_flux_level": 10.4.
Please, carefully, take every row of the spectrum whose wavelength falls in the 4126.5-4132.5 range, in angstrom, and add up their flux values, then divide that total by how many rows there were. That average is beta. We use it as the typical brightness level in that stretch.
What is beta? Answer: 10.9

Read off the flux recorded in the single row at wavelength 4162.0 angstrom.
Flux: 10.2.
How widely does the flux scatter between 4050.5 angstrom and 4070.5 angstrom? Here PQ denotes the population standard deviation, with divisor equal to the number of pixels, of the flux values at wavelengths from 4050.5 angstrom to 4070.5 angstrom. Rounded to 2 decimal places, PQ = 0.78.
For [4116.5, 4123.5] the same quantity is 0.56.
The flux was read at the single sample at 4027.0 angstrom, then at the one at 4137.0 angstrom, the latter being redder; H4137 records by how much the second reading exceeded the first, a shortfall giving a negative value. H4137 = -2.0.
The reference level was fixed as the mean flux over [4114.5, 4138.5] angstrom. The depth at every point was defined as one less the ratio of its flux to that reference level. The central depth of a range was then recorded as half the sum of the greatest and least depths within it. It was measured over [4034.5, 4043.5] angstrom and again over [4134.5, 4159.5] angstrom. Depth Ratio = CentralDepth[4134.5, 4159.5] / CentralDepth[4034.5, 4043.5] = -1.7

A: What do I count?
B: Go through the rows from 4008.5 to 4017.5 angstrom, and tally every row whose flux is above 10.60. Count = 8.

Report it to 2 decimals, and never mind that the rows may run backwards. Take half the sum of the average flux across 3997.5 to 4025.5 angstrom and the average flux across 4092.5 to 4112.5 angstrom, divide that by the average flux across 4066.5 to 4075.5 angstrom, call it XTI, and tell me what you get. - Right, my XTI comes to 1.02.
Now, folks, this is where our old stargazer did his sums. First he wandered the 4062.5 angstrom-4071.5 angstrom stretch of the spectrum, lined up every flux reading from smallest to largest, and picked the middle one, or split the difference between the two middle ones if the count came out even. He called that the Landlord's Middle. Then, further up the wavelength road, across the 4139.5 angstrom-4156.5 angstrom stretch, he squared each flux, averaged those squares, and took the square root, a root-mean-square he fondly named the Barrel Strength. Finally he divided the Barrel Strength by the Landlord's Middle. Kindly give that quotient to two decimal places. 1.05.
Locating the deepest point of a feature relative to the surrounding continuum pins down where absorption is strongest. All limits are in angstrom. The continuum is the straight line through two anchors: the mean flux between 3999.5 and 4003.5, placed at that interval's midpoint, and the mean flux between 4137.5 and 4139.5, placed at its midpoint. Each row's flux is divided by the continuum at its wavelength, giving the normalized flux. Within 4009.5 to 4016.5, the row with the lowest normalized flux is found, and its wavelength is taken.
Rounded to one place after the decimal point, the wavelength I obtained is 4011.0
